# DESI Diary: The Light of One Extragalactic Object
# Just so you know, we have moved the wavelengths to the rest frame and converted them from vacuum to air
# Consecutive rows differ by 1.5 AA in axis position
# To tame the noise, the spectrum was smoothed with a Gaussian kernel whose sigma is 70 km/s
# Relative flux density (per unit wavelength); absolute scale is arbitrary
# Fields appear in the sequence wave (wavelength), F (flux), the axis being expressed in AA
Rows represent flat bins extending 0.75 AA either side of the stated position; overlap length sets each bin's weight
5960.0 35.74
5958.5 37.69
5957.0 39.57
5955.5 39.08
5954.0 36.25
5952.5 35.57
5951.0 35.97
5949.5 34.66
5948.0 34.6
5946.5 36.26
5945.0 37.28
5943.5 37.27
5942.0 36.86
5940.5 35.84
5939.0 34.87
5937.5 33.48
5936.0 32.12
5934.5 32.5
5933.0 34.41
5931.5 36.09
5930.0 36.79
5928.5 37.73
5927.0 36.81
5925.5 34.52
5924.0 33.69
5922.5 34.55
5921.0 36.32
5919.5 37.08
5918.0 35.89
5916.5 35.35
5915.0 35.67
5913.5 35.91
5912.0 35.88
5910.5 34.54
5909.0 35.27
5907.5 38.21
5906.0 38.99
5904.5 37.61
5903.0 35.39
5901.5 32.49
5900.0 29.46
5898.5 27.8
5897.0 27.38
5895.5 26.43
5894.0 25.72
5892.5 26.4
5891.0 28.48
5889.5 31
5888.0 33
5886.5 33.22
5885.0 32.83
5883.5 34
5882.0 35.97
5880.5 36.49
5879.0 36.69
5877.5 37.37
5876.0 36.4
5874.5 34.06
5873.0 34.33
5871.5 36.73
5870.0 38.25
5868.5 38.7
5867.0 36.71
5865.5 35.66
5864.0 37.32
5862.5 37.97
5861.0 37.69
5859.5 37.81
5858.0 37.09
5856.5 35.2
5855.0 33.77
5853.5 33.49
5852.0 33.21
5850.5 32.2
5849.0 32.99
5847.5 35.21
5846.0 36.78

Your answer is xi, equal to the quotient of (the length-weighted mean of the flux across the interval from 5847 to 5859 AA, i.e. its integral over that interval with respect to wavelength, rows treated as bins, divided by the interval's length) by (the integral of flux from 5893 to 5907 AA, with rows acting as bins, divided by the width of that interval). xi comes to 1.09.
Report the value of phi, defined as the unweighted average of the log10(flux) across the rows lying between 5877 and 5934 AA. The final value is 1.53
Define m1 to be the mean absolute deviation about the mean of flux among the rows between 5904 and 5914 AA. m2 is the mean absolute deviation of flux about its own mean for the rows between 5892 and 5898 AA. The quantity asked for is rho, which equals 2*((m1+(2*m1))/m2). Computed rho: 19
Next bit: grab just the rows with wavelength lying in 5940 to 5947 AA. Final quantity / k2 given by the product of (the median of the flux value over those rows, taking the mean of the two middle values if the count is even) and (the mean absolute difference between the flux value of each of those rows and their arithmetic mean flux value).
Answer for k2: 19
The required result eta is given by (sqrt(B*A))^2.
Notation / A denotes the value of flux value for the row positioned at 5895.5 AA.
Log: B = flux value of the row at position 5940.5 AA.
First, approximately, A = 26.43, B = 35.84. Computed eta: 947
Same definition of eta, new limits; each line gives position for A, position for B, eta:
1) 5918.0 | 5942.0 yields 1323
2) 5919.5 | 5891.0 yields 1056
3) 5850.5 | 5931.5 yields 1162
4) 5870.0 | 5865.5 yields 1364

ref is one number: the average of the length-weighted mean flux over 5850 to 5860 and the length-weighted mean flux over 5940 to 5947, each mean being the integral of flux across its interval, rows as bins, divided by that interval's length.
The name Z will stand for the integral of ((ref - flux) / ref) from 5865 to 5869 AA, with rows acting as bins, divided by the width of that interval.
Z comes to -0.04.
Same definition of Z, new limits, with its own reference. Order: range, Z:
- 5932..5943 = 0.04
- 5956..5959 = -0.09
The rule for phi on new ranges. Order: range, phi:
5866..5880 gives 1.56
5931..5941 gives 1.53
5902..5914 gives 1.56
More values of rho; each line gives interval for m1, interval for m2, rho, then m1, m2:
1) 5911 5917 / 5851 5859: 1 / 0.19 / 1.3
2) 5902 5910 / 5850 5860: 5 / 1.41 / 1.7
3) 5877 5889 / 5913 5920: 23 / 1.68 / 0.4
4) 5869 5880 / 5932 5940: 8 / 1.18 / 0.9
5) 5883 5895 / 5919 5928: 13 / 2.79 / 1.2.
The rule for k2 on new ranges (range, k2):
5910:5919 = 14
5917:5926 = 38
